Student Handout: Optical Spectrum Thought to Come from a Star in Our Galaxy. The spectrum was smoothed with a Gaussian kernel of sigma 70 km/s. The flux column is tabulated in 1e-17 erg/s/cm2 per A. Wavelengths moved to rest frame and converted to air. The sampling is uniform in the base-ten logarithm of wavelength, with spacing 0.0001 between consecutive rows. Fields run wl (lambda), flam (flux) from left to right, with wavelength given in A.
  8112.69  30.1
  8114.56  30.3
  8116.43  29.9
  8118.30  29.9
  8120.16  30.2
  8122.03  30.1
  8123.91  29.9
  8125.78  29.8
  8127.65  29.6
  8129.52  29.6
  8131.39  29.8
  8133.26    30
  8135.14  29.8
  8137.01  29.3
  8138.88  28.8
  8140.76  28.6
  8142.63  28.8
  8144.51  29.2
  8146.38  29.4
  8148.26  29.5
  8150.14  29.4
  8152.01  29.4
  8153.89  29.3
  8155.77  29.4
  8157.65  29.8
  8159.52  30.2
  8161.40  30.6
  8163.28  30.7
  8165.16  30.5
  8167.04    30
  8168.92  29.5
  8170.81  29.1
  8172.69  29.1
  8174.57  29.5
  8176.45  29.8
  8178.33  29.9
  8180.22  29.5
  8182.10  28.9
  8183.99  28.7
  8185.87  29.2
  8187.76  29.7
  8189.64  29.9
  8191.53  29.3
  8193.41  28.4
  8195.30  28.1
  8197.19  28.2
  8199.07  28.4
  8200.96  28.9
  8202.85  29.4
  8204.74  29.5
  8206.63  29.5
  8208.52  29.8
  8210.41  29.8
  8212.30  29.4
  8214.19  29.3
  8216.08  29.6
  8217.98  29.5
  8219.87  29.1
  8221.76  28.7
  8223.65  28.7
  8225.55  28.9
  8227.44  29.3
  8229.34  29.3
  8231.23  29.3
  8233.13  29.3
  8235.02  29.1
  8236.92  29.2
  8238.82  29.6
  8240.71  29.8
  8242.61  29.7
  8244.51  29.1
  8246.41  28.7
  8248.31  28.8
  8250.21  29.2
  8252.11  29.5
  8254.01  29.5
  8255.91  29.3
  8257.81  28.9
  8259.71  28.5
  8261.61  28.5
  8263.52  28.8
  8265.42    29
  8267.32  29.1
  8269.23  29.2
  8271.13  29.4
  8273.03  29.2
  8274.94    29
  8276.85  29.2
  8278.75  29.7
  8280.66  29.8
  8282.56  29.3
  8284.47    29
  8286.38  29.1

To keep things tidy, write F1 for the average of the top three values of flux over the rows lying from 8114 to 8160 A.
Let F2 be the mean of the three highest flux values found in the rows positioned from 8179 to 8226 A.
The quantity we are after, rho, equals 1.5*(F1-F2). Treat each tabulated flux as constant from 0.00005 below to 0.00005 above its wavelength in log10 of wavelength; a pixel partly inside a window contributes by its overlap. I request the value 0.6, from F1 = 30.2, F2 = 29.8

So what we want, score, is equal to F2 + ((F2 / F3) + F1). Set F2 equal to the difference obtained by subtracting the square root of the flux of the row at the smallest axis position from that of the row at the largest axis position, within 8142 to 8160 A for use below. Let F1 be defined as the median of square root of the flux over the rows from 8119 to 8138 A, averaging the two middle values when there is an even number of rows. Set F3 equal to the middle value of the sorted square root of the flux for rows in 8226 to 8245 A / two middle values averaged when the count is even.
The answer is 5.61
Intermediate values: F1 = 5.46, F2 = 0.13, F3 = 5.41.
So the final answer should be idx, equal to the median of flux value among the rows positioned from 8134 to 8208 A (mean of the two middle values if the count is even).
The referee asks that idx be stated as 29.4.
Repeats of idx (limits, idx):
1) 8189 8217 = 29.4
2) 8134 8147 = 29.2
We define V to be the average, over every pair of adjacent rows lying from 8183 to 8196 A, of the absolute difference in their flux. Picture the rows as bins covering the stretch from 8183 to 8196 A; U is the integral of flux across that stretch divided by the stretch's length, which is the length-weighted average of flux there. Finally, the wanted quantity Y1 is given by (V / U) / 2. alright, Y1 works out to 0.0086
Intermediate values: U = 29.1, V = 0.50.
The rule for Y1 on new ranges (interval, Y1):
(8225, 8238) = 0.0020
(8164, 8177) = 0.0059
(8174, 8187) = 0.0060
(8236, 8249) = 0.0051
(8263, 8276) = 0.0029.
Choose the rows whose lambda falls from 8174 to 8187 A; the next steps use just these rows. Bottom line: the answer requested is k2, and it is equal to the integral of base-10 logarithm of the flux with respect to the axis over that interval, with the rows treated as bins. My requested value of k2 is 19.1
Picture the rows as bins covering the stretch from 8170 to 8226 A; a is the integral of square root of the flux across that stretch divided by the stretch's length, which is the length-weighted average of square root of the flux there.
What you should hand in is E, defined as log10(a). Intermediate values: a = 5.40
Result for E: 0.733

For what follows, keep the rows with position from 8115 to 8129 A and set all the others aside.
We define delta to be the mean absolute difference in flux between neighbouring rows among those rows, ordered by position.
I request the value 0.15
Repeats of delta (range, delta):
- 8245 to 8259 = 0.23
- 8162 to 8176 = 0.33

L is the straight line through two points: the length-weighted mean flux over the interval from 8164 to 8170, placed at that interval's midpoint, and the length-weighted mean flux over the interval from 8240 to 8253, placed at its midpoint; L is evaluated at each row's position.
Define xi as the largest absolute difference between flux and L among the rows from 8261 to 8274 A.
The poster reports 0.6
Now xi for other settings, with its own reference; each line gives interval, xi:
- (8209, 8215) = 0.2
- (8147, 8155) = 0.8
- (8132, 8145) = 1.6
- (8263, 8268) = 0.3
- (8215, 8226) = 0.8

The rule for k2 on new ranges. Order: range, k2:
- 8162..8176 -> 20.6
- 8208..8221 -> 19.1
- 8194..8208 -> 20.4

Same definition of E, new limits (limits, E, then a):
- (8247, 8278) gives 0.732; 5.39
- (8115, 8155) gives 0.735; 5.44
